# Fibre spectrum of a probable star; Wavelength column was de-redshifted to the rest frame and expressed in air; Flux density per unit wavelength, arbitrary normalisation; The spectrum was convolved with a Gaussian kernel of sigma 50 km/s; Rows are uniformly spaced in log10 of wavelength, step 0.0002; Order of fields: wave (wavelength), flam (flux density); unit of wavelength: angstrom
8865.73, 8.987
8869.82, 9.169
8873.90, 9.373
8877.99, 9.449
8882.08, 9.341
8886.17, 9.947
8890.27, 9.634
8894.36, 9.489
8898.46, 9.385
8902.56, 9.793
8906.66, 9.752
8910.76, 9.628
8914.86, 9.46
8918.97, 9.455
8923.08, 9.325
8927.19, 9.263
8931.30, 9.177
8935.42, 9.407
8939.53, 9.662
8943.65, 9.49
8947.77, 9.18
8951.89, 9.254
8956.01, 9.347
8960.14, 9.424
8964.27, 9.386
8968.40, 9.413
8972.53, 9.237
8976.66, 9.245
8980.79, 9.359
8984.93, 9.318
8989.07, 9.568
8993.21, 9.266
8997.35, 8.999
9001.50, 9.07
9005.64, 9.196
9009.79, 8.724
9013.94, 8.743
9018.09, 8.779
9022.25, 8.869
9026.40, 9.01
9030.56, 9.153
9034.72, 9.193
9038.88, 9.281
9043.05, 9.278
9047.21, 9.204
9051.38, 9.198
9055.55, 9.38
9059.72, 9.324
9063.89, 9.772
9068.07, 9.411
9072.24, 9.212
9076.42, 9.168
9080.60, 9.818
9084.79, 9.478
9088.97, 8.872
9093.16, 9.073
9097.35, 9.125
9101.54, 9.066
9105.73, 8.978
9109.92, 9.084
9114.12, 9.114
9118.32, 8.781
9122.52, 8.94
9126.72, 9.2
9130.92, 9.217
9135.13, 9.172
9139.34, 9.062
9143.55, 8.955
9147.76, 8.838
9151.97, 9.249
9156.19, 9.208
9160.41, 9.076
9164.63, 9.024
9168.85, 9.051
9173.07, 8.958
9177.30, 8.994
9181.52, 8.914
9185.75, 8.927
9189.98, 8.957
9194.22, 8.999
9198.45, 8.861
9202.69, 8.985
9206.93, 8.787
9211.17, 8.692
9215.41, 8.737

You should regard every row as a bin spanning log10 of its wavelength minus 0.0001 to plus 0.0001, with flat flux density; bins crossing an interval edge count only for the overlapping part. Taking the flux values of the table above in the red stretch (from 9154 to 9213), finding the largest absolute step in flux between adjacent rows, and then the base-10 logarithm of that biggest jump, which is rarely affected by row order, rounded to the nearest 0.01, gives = -0.70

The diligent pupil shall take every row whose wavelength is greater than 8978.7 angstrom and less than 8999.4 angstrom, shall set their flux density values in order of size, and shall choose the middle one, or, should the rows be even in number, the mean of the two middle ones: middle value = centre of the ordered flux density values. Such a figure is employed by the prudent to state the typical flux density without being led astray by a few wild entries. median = 9.32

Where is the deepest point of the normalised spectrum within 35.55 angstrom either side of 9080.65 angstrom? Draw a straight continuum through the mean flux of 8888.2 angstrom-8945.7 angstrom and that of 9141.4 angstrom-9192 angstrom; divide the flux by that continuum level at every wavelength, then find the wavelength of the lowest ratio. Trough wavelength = 9088.97 angstrom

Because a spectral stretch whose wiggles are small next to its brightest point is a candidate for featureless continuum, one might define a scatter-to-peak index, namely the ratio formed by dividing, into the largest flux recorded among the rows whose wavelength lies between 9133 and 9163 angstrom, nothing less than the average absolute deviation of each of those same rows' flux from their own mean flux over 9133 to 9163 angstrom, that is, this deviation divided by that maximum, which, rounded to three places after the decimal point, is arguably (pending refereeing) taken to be 0.012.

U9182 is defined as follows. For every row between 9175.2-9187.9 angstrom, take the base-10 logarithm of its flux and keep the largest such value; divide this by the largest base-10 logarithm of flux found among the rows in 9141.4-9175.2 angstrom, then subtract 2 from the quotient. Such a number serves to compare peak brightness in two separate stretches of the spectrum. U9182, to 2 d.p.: -1.01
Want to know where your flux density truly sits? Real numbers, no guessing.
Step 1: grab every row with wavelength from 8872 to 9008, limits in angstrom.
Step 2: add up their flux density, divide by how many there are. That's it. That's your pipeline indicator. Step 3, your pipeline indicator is 9.40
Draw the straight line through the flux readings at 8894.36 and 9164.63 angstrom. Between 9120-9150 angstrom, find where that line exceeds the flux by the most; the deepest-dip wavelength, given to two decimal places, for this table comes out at 9147.76 angstrom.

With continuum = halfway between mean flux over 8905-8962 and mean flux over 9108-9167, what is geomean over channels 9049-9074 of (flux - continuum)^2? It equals 0.011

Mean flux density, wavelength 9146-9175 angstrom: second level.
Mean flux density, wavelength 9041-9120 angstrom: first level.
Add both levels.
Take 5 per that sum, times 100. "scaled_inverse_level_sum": 27.3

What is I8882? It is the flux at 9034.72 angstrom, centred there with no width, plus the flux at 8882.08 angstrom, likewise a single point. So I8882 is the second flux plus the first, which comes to 18.5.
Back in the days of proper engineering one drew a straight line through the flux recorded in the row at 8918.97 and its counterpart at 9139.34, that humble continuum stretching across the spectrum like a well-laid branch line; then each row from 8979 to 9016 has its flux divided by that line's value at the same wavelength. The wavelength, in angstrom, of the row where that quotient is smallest 9009.79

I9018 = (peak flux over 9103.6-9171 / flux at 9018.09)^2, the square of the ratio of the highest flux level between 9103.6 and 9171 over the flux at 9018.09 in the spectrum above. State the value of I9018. 1.11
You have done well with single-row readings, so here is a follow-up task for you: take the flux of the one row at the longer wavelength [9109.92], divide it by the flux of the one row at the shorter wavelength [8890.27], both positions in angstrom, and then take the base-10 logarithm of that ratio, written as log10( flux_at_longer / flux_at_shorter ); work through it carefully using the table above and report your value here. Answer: -0.026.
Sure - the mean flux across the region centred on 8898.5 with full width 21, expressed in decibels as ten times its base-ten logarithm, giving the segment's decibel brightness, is 9.83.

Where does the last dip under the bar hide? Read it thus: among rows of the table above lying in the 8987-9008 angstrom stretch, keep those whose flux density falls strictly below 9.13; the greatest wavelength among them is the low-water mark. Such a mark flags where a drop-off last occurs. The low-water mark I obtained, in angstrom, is 9001.50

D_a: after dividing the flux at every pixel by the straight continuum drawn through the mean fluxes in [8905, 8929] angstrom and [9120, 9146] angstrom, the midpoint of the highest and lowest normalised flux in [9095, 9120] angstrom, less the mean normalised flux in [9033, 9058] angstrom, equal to -0.020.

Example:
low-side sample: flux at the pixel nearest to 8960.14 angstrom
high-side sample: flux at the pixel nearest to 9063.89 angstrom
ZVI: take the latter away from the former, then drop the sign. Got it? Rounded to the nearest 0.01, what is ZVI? 0.35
